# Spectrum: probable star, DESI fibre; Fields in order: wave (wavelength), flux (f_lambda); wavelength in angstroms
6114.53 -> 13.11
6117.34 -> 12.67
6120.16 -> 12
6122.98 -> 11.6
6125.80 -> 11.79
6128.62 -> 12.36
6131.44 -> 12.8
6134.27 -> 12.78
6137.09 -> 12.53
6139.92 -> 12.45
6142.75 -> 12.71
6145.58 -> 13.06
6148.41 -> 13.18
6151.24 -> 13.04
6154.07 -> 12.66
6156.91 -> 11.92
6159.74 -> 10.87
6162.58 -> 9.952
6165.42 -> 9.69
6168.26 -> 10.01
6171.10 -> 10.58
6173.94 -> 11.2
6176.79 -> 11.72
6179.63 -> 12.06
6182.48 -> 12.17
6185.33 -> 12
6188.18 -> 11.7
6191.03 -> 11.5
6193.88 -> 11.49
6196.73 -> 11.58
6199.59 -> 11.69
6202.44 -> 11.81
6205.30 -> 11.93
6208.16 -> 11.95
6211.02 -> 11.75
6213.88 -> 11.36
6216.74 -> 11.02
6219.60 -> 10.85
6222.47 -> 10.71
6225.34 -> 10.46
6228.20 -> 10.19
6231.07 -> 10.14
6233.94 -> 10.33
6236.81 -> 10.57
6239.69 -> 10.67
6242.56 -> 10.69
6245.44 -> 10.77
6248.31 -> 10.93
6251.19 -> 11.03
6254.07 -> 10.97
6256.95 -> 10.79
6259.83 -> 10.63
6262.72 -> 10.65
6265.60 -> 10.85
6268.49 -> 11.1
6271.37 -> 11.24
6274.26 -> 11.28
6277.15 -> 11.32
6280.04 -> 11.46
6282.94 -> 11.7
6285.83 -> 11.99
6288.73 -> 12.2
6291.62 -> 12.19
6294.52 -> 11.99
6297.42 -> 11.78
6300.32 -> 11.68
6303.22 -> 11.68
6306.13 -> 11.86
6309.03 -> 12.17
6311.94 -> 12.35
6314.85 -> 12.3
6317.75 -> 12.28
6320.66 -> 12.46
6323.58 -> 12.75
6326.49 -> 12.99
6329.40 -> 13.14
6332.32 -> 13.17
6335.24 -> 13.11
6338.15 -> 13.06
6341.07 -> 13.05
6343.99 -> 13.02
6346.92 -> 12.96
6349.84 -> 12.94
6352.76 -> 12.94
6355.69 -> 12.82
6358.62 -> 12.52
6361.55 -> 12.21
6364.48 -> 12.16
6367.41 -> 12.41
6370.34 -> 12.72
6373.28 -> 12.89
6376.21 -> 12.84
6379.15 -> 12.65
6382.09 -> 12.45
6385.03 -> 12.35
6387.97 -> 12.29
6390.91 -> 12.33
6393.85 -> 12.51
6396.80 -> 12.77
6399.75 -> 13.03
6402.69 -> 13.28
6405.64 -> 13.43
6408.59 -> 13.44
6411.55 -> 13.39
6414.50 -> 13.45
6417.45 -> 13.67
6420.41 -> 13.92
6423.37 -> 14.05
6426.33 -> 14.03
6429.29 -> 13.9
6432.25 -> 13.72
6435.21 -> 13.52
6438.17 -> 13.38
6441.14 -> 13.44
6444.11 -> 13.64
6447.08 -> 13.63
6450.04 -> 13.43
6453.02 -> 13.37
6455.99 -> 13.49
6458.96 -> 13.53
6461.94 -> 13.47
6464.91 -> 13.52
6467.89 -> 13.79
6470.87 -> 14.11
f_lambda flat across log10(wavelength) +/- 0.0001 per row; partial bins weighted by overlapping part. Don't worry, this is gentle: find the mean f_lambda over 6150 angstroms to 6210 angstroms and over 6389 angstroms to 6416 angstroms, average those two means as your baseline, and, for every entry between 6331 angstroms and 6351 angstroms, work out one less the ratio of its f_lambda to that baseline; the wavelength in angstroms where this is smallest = 6332.32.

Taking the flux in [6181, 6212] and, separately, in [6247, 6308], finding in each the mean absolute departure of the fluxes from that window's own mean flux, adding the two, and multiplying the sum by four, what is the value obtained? 2.4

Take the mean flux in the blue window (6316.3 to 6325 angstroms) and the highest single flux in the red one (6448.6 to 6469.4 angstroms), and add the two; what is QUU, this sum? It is 26.3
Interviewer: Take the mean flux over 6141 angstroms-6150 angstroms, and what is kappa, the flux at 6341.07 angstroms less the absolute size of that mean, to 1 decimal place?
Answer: 0.1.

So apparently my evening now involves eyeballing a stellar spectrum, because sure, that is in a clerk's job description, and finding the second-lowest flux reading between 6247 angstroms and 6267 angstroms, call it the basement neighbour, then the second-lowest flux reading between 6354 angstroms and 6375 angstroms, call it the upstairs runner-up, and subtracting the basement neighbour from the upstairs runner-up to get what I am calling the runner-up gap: 1.6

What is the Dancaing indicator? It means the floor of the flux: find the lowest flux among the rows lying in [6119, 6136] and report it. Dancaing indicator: 11.6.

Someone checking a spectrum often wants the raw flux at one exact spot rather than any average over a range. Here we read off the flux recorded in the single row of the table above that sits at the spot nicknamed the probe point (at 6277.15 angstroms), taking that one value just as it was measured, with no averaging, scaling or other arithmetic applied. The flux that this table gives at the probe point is 11.32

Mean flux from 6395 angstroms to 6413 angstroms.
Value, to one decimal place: 13.2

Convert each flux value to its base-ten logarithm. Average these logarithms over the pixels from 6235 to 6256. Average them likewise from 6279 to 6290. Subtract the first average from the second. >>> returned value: 0.040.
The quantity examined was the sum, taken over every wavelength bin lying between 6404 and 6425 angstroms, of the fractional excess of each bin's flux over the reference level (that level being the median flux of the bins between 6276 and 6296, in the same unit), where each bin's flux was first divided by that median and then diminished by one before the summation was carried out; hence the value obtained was 1.0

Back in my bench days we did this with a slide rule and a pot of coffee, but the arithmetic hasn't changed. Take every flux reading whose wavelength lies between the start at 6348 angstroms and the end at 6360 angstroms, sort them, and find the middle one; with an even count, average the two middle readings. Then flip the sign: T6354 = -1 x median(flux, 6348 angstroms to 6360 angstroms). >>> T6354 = -12.9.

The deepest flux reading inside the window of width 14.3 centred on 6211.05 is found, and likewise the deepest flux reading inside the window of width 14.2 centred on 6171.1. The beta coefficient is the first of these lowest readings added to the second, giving 20.7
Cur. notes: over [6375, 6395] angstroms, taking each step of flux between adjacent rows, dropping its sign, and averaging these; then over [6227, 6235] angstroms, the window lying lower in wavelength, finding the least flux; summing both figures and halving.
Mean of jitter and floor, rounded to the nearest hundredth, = 5.13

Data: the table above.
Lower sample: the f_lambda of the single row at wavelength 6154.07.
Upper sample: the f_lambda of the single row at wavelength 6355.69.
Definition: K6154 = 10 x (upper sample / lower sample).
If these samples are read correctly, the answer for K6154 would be 10.1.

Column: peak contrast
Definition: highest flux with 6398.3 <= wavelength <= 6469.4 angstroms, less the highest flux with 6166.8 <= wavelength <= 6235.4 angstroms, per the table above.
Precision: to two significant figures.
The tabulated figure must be 1.9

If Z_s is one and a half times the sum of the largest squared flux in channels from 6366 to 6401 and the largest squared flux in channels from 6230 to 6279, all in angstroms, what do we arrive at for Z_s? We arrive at 447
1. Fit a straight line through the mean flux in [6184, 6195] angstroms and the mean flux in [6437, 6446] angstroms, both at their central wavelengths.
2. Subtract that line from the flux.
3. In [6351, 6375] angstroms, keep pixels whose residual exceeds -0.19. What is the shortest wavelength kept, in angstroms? 6352.76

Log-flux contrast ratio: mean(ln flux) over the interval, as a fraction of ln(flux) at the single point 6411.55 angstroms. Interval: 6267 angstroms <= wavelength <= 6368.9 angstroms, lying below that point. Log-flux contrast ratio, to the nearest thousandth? 0.967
